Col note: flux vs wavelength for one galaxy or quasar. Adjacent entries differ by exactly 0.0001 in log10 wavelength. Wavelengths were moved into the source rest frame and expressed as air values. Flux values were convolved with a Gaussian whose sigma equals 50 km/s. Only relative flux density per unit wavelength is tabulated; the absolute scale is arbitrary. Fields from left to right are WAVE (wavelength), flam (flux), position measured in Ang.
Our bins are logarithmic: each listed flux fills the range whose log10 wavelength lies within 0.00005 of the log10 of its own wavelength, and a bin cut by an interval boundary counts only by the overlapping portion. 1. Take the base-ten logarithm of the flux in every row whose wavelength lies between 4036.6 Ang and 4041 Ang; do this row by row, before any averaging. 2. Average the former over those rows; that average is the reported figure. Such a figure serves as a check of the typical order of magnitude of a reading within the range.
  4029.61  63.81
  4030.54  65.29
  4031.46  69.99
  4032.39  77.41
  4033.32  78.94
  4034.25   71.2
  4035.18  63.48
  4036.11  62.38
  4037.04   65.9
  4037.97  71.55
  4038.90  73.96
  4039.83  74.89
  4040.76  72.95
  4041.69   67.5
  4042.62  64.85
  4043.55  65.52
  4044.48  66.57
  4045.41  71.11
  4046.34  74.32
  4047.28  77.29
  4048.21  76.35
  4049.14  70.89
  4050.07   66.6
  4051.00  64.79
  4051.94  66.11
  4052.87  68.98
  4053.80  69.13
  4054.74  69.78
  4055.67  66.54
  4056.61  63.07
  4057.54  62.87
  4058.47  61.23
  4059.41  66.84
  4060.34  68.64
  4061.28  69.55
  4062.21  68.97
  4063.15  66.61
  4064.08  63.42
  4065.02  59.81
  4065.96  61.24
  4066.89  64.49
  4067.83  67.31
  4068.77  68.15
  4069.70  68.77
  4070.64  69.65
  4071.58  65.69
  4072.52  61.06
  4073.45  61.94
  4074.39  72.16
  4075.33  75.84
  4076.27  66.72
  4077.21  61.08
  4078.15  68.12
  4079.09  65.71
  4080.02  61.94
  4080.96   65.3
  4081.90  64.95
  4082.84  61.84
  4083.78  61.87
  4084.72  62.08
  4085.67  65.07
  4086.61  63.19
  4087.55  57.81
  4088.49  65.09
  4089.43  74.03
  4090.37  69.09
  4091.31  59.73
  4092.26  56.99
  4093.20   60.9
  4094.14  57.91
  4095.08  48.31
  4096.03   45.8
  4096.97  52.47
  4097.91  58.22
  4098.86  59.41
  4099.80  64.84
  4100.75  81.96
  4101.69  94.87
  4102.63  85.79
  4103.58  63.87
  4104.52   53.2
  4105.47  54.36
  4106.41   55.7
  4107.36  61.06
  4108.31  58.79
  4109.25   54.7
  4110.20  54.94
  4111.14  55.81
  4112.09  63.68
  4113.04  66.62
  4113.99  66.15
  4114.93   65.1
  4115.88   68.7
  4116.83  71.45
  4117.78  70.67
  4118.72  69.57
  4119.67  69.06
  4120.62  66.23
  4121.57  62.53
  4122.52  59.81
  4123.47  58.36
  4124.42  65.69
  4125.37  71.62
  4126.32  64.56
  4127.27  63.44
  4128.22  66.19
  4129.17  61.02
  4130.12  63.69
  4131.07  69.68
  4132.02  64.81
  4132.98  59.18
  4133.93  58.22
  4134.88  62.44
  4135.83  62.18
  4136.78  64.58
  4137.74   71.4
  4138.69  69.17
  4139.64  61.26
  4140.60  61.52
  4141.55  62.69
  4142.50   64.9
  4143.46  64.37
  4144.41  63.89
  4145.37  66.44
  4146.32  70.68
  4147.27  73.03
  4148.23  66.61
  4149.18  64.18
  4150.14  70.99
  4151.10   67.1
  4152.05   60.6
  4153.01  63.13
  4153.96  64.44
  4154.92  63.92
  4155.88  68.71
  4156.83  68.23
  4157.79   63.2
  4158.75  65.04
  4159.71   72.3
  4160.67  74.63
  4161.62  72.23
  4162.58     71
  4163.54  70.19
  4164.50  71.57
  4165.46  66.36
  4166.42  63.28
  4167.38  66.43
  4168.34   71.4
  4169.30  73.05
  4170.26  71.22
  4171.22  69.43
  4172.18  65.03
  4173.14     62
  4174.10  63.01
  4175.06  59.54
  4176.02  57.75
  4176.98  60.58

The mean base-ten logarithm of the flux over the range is 1.86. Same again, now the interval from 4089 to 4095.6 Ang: 1.78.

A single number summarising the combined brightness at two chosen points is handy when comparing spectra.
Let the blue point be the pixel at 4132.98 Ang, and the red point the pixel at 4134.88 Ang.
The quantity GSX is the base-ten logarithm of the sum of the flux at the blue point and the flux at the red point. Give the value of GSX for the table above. 2.09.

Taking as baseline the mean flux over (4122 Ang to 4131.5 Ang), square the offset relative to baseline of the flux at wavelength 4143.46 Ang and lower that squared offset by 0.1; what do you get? -0.1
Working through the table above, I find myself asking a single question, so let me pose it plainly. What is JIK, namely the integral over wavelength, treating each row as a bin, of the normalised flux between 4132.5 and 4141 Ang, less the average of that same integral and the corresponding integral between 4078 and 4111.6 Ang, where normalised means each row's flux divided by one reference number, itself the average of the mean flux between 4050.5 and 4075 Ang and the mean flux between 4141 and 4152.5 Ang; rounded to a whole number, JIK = -12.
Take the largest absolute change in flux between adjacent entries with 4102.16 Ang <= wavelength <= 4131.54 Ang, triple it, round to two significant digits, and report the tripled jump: 66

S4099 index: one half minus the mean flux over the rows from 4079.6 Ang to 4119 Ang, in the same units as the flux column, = -62.7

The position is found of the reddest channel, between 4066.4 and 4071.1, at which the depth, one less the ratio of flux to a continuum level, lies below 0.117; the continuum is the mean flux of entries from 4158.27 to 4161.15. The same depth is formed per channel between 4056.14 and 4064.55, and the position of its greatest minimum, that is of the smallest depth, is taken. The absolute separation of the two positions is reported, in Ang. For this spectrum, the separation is 9.4 Ang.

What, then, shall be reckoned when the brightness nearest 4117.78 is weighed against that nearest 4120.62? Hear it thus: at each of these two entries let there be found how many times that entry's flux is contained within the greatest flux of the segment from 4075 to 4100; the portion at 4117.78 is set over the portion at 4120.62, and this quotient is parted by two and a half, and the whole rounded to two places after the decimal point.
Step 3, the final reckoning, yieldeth 0.37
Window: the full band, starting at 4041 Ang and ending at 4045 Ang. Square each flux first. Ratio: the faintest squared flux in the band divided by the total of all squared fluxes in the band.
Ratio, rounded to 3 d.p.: 0.241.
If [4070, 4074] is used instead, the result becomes 0.223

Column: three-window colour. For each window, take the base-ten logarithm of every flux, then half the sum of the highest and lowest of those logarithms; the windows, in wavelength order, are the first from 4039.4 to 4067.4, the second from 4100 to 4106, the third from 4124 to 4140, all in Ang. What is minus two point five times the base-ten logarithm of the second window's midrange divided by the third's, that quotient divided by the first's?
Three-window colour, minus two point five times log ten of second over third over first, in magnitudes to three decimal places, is 0.633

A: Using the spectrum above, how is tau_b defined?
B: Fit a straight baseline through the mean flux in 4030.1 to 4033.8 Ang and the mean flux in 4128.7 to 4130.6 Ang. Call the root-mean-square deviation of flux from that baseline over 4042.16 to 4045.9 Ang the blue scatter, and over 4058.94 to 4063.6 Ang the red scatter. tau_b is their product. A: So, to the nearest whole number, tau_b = 11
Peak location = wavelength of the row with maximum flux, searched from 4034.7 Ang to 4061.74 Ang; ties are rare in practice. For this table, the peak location 4047.28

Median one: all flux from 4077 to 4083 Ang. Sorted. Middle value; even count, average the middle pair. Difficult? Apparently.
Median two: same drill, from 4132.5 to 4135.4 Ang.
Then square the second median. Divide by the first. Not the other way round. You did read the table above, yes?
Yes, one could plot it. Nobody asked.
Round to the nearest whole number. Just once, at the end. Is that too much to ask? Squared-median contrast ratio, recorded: 54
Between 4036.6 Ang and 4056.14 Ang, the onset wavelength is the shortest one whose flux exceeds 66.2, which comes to 4037.97 Ang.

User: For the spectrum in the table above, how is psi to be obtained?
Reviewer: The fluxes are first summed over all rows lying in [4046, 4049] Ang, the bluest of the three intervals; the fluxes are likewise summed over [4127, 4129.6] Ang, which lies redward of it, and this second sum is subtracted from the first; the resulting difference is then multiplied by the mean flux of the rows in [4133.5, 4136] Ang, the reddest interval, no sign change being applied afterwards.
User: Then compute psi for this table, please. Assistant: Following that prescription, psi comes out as 2274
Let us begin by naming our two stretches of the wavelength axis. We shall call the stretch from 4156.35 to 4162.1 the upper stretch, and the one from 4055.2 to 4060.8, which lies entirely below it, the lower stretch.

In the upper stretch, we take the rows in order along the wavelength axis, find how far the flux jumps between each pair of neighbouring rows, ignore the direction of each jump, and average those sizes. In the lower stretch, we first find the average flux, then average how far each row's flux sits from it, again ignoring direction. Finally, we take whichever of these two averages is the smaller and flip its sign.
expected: -2.5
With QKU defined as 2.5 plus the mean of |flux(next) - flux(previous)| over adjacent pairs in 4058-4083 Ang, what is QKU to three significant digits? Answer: 5.81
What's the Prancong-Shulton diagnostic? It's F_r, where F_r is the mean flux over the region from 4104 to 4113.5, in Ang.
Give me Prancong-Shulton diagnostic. 57.9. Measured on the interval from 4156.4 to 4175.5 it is 68.0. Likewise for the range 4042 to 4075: 67.2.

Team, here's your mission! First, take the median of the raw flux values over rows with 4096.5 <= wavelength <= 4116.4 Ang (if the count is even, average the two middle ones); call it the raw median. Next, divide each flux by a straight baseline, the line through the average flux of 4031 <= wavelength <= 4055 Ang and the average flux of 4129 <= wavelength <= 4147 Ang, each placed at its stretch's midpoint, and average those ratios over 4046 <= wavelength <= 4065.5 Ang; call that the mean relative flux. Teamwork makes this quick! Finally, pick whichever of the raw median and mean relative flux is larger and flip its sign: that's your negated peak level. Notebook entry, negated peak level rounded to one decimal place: -61.1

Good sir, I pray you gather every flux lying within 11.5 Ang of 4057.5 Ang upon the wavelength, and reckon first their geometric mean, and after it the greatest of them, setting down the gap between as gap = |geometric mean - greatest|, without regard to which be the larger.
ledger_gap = 10.1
